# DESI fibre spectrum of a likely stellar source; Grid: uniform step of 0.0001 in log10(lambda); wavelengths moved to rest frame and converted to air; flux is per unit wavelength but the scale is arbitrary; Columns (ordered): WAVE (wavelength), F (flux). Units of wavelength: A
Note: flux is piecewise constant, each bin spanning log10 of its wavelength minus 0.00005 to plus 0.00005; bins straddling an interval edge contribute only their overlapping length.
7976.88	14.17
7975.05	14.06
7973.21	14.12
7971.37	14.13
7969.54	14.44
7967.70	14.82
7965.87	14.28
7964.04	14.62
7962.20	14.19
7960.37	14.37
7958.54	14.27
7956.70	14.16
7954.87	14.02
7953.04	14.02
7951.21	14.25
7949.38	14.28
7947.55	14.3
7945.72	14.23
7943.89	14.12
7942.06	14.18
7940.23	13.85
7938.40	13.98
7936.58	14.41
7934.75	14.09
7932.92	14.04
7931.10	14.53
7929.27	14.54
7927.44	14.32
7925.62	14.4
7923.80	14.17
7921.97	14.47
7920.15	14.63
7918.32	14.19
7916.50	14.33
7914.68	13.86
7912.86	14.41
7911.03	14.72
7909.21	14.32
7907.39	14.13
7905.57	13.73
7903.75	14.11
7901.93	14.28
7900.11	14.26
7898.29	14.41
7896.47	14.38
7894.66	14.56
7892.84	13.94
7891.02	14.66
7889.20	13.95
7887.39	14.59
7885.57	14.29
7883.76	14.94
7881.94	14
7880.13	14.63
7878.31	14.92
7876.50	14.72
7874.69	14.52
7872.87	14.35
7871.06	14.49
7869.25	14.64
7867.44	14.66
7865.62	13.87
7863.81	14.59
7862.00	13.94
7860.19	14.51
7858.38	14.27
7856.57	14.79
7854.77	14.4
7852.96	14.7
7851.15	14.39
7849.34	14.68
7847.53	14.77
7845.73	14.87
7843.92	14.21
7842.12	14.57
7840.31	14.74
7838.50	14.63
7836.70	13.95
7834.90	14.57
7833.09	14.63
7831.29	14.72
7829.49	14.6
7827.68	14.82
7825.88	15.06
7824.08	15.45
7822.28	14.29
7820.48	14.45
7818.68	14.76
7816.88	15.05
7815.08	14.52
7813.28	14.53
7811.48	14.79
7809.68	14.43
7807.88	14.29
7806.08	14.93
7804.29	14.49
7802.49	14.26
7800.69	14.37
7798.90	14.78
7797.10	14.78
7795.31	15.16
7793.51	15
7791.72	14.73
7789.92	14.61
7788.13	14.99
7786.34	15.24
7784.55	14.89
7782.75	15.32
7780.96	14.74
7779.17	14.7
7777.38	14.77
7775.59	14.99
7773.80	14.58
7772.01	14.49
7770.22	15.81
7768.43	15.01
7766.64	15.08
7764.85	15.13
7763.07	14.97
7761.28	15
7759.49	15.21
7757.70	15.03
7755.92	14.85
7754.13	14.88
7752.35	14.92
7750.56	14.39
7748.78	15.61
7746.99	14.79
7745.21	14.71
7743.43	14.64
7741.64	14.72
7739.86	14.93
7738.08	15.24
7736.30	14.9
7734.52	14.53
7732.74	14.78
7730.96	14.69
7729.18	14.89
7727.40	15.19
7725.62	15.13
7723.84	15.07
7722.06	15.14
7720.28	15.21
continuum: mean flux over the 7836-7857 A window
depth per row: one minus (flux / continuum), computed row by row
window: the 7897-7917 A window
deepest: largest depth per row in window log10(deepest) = -1.24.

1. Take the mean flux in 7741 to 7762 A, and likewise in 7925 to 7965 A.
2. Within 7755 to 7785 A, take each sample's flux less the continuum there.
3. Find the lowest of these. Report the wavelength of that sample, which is 7772.01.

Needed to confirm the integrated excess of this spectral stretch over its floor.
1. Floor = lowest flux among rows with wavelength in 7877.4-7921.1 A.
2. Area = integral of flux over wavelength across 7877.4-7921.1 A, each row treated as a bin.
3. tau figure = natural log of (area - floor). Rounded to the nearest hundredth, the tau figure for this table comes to 6.42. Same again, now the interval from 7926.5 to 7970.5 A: 6.42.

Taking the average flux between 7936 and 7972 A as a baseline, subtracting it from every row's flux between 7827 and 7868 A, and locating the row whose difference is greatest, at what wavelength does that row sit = 7845.73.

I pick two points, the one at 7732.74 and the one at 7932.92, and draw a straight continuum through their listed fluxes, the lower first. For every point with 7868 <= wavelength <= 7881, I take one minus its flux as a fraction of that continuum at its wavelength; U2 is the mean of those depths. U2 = -0.025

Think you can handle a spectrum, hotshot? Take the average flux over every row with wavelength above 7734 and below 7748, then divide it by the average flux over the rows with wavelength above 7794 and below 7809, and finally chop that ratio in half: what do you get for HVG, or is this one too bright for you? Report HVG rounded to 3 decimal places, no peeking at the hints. 0.506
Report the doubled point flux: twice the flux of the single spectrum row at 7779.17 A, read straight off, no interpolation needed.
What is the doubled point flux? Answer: 29.4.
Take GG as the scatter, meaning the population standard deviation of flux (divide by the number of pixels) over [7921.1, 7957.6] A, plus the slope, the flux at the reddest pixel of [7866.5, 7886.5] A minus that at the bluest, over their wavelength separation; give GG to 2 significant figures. 0.17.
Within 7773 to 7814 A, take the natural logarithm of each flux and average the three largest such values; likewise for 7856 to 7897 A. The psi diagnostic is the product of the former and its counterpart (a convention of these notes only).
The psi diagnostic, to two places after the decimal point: 7.36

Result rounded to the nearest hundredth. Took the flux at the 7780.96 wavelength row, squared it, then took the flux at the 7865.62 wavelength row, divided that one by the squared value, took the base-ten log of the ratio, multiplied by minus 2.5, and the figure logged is 2.99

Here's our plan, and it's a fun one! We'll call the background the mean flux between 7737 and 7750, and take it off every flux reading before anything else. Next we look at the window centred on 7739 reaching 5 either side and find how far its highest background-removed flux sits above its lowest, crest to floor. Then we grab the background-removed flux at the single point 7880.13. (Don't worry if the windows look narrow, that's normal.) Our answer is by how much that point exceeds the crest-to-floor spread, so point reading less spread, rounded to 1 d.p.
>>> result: -1.0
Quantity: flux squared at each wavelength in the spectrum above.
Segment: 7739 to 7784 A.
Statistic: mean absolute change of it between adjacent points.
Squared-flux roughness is 9.4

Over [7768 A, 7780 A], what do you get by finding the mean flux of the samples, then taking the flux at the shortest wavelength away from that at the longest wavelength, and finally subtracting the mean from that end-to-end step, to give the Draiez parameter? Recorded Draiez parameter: -15.2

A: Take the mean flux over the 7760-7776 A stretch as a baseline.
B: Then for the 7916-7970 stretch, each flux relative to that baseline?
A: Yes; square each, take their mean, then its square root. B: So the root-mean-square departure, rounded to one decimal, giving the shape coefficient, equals 0.8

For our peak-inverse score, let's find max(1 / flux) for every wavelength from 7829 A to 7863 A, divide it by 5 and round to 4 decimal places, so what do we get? 0.0143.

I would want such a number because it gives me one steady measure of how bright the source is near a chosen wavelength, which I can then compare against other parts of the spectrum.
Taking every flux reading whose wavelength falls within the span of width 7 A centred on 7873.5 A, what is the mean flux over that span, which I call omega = 14.5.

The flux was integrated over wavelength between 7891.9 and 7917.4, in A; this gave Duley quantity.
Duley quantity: 363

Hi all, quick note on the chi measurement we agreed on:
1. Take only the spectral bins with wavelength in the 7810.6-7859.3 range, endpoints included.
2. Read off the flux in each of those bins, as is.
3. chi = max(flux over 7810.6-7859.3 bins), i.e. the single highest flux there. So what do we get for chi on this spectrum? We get 15.45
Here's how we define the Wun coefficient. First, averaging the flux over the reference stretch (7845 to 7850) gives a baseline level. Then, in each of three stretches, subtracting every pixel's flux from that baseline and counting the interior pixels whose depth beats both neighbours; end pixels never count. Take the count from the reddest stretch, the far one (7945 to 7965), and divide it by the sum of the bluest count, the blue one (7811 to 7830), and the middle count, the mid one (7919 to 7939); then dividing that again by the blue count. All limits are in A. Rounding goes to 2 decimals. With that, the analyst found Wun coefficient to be 0.10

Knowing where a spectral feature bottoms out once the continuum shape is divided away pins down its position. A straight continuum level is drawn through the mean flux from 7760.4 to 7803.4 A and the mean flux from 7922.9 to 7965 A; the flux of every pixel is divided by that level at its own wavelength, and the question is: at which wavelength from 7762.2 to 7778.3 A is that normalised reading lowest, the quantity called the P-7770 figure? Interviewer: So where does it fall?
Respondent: 7772.01 A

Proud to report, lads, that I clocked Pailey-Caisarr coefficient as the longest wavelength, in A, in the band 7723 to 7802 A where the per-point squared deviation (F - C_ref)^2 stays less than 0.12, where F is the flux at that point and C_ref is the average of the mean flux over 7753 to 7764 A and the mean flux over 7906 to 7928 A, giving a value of 7800.69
